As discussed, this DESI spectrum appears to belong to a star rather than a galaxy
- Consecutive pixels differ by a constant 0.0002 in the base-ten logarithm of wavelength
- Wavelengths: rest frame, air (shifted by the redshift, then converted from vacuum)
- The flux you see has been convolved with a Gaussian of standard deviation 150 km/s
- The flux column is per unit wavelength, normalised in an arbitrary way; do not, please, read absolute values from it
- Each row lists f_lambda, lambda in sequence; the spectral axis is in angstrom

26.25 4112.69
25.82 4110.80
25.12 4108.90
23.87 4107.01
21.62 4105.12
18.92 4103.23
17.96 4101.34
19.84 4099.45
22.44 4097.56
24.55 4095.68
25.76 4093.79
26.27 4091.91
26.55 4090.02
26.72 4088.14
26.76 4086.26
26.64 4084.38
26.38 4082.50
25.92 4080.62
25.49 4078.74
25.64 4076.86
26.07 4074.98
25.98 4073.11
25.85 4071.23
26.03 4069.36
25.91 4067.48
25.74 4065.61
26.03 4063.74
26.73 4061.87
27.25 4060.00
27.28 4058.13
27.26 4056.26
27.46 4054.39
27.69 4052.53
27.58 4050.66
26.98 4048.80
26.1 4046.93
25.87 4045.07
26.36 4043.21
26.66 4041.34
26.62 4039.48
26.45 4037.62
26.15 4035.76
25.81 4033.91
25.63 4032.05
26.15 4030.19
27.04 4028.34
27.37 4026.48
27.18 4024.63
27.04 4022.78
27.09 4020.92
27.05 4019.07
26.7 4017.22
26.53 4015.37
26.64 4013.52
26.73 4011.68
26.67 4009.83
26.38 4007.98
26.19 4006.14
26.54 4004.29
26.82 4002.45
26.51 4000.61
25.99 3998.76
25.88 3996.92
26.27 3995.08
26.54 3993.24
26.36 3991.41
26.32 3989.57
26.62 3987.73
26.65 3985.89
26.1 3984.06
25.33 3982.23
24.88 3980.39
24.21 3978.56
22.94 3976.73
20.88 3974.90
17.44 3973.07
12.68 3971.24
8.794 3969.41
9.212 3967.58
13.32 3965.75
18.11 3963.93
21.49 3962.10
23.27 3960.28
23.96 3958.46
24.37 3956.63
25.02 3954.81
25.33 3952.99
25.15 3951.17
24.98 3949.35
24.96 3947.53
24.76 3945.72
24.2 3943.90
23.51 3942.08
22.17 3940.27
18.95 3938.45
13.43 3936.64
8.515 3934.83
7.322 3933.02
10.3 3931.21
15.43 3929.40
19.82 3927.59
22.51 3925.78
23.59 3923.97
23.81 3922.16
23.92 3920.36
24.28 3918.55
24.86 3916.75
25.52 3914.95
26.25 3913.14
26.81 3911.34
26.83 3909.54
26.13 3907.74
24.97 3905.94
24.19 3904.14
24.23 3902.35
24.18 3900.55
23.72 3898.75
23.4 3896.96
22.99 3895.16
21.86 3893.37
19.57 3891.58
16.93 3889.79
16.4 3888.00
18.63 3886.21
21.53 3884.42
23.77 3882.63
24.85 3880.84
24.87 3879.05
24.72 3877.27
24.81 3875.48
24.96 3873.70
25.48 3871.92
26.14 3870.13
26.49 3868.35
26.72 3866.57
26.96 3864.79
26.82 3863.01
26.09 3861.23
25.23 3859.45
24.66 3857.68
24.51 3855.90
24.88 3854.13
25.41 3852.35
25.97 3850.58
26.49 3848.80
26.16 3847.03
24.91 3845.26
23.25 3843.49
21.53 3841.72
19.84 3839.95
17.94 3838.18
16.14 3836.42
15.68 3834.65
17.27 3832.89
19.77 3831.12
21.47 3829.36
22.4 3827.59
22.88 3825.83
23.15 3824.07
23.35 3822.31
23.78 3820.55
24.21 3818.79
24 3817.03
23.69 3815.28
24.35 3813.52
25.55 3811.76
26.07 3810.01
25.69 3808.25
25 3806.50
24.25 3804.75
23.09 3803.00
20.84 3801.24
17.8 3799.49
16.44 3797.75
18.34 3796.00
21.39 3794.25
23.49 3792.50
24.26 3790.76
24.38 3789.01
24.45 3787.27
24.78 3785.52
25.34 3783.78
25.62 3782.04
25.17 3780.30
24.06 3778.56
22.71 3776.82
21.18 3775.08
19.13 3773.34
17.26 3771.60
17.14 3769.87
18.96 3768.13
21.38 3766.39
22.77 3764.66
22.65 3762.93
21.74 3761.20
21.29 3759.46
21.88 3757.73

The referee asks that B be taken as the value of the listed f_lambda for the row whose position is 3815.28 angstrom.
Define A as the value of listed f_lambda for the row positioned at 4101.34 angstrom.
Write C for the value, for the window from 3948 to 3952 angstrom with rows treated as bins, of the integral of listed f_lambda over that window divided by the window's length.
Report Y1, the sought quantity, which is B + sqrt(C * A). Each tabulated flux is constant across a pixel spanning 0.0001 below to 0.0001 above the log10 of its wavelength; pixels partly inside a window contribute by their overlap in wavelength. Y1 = 44.9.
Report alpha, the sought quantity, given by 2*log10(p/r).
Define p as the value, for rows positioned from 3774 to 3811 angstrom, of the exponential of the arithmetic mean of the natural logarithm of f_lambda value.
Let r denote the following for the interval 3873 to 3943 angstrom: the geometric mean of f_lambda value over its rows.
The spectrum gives 0.08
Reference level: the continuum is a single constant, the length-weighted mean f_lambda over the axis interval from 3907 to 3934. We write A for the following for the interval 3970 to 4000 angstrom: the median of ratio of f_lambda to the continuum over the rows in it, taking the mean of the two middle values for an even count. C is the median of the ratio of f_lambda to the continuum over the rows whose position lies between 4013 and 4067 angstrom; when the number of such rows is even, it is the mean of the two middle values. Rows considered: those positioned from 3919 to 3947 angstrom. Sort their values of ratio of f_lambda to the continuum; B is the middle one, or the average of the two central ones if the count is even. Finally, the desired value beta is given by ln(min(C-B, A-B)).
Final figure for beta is -1.8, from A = 1.19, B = 1.02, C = 1.23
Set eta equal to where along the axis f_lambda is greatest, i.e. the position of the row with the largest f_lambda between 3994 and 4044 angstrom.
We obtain 4026.48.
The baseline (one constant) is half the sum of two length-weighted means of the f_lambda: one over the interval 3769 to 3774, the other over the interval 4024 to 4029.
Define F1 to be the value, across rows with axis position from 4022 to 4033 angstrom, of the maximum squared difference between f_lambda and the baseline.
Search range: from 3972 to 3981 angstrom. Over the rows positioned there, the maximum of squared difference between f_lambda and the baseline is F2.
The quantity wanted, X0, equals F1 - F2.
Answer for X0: -2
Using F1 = 24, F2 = 26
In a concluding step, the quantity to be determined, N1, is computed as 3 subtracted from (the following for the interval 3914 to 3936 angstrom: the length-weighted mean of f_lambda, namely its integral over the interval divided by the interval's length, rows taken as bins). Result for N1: 16.1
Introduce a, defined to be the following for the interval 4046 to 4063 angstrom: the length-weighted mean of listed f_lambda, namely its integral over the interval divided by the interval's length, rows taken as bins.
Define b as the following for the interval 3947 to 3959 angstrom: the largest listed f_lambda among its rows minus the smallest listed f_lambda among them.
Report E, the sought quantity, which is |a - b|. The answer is 26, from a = 27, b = 1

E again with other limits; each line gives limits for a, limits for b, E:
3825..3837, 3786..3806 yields 11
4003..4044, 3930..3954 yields 9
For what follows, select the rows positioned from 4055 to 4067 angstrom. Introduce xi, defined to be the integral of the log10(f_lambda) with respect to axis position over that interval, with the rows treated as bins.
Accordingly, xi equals 17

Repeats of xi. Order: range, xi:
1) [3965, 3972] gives 7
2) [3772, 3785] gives 18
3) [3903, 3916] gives 18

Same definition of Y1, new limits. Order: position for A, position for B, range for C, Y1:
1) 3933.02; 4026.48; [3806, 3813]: 41.0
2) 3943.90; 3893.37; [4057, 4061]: 47.5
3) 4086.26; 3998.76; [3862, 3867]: 52.8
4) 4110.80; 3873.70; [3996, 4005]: 51.0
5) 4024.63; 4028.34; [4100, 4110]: 51.2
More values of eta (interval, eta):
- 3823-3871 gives 3864.79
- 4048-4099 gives 4052.53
